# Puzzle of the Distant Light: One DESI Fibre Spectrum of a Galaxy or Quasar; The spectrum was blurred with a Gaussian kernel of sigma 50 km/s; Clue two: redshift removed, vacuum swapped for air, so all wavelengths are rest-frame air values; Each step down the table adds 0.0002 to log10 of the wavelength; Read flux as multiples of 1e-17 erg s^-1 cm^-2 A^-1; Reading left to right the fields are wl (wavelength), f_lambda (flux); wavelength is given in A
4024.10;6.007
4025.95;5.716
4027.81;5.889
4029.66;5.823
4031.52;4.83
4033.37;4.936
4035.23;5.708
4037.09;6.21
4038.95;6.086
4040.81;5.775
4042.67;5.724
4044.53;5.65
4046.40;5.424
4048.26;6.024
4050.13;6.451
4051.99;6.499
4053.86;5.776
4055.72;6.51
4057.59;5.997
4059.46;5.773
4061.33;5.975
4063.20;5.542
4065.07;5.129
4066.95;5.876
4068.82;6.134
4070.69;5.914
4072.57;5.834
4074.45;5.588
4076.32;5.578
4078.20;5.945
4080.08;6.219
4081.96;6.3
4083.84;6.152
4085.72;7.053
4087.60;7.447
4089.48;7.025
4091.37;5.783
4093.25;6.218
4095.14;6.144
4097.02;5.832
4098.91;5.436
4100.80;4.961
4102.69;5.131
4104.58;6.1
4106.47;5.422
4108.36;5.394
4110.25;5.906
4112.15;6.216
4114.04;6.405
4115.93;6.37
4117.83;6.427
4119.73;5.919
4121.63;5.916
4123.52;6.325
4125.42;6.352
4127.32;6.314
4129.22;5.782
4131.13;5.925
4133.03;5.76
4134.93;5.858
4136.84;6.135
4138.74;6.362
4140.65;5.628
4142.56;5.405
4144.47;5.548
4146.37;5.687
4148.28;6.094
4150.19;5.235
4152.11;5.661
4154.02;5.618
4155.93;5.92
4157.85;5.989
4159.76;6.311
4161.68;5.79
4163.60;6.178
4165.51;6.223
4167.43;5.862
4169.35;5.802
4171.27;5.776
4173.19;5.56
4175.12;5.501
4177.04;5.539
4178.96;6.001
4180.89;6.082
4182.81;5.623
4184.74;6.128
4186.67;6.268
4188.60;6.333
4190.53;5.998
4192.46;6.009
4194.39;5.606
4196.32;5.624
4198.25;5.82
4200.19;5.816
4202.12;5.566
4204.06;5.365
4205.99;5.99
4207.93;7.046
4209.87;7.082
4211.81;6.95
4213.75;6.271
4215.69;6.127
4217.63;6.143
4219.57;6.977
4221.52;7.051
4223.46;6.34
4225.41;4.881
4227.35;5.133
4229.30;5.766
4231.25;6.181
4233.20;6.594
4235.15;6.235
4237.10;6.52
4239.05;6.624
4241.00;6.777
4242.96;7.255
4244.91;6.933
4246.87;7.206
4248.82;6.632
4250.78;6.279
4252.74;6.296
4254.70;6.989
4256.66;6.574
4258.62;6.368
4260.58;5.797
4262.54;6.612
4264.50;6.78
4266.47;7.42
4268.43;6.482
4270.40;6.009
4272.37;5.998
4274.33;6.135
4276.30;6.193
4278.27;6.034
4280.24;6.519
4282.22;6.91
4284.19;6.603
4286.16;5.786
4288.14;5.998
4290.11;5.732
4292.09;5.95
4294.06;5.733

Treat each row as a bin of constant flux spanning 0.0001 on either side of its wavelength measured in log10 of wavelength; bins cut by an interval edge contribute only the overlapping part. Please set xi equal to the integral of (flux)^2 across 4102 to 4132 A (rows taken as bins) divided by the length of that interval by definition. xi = 36.2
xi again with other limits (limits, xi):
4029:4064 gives 34.2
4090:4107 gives 32.8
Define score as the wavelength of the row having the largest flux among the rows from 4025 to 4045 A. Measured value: 4037.09 A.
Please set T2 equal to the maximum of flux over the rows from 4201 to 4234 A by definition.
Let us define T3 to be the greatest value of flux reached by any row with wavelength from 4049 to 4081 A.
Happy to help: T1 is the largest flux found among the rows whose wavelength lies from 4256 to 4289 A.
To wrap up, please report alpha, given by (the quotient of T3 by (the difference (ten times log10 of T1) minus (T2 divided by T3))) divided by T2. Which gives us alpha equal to 0.121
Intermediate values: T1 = 7.42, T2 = 7.082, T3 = 6.51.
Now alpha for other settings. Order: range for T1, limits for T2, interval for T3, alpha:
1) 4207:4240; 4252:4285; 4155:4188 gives 0.116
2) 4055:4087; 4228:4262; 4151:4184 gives 0.119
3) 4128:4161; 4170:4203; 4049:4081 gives 0.146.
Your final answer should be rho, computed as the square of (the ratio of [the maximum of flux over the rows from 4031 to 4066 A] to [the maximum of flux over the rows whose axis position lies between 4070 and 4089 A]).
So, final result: 0.8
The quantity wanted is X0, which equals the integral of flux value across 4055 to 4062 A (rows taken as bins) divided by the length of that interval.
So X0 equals 6.1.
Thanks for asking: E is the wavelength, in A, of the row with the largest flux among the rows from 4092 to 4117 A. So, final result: 4114.04 A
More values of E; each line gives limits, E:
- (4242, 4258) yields 4242.96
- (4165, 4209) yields 4207.93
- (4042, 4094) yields 4087.60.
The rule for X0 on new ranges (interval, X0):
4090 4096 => 6.1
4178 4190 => 6.1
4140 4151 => 5.6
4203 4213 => 6.5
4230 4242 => 6.5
